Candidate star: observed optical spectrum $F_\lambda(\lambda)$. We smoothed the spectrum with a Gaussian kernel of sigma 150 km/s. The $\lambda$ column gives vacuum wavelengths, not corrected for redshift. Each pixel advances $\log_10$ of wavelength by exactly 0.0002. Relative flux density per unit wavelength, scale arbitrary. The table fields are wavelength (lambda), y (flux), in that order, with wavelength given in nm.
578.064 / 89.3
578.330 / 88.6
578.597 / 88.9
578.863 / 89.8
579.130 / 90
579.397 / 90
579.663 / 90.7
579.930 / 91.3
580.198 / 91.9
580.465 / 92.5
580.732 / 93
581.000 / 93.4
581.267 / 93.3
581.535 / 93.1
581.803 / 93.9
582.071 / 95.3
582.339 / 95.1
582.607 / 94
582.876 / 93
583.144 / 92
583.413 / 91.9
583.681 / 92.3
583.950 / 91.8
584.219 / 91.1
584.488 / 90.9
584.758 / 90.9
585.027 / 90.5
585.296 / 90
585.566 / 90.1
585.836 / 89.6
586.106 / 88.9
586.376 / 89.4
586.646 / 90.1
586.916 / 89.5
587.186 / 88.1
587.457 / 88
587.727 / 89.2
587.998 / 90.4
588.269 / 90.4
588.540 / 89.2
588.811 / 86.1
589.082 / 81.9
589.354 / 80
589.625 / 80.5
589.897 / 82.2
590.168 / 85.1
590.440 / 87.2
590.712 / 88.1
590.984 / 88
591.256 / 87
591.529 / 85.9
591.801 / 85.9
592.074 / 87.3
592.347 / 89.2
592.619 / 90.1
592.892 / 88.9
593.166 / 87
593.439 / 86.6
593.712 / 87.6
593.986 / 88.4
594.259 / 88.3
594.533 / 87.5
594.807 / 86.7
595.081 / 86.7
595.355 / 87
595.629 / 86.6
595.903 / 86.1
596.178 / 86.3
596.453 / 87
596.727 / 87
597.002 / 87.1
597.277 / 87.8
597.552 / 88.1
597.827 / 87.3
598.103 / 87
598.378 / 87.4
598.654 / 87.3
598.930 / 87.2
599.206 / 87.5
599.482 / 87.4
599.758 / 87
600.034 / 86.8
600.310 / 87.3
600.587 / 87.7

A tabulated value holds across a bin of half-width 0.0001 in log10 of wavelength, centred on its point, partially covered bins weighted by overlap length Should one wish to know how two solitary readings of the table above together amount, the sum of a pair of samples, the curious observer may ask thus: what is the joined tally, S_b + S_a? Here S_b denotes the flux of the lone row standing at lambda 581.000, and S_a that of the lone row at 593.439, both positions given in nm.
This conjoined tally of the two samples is 180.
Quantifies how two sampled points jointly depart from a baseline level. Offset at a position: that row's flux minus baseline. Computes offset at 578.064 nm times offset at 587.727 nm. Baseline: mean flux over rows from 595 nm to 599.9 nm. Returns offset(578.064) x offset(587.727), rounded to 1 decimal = 4.6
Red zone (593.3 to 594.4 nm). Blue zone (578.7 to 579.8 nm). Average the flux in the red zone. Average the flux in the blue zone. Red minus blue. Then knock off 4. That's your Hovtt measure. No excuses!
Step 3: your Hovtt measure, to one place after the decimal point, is -6.4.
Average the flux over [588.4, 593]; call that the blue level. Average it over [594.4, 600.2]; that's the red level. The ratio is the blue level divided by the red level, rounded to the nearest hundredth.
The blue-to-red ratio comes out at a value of 0.99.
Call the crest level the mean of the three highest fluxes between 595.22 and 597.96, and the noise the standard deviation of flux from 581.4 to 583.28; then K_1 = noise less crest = -86.6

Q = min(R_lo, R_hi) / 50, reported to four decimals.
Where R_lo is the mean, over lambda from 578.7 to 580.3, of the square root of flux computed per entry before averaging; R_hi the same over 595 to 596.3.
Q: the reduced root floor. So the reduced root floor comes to 0.1861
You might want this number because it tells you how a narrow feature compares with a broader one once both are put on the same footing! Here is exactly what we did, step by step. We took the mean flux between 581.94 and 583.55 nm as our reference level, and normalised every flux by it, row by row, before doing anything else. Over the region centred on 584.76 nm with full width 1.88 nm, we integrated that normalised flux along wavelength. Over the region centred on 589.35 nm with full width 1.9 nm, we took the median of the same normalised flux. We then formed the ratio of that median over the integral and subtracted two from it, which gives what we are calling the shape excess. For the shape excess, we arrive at -1.52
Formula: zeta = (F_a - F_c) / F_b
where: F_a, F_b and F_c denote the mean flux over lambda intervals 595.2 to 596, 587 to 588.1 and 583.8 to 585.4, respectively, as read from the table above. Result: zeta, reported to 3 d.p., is -0.048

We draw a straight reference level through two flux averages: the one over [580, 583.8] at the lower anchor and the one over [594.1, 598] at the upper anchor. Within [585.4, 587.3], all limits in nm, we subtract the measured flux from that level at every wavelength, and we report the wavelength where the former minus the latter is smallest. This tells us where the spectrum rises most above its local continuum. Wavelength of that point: 586.646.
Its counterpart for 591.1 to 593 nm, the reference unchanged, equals 592.619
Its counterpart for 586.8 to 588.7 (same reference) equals 588.269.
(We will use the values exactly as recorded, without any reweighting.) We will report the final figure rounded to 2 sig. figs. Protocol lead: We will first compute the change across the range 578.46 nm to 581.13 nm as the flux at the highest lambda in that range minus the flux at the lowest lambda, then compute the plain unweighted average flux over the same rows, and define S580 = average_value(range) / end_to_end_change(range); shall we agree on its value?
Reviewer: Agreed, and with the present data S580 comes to 20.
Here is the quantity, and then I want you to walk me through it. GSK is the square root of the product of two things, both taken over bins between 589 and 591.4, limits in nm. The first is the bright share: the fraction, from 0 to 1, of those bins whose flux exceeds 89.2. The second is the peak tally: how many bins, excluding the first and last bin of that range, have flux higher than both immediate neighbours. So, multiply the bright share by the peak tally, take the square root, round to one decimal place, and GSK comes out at 0.0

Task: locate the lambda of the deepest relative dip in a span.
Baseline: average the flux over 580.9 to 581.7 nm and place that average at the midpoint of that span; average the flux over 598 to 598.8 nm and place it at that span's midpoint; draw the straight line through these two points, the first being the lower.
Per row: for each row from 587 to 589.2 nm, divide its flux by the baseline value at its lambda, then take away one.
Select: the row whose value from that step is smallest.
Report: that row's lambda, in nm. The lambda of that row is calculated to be 589.082 nm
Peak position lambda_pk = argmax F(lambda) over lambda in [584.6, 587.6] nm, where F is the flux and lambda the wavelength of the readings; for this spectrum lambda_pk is 584.758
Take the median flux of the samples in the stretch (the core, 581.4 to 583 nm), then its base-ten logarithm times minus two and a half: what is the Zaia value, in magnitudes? -4.93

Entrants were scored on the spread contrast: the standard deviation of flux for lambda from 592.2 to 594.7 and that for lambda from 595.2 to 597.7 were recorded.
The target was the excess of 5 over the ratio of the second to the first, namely 4.4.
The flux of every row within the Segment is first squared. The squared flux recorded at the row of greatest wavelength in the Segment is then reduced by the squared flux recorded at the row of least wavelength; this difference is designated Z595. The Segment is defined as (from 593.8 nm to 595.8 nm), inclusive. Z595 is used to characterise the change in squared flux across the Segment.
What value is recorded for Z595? -315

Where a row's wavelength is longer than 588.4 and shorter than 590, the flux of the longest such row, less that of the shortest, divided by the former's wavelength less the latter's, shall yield -5.2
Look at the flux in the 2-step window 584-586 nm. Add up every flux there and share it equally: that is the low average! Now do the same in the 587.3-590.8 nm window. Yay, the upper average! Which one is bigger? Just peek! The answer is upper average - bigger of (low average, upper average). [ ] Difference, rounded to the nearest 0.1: -4.4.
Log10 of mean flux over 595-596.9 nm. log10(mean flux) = 1.94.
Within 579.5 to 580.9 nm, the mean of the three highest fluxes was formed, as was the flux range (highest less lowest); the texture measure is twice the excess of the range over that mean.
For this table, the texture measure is -180.3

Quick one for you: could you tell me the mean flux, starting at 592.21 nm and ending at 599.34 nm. 87.4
